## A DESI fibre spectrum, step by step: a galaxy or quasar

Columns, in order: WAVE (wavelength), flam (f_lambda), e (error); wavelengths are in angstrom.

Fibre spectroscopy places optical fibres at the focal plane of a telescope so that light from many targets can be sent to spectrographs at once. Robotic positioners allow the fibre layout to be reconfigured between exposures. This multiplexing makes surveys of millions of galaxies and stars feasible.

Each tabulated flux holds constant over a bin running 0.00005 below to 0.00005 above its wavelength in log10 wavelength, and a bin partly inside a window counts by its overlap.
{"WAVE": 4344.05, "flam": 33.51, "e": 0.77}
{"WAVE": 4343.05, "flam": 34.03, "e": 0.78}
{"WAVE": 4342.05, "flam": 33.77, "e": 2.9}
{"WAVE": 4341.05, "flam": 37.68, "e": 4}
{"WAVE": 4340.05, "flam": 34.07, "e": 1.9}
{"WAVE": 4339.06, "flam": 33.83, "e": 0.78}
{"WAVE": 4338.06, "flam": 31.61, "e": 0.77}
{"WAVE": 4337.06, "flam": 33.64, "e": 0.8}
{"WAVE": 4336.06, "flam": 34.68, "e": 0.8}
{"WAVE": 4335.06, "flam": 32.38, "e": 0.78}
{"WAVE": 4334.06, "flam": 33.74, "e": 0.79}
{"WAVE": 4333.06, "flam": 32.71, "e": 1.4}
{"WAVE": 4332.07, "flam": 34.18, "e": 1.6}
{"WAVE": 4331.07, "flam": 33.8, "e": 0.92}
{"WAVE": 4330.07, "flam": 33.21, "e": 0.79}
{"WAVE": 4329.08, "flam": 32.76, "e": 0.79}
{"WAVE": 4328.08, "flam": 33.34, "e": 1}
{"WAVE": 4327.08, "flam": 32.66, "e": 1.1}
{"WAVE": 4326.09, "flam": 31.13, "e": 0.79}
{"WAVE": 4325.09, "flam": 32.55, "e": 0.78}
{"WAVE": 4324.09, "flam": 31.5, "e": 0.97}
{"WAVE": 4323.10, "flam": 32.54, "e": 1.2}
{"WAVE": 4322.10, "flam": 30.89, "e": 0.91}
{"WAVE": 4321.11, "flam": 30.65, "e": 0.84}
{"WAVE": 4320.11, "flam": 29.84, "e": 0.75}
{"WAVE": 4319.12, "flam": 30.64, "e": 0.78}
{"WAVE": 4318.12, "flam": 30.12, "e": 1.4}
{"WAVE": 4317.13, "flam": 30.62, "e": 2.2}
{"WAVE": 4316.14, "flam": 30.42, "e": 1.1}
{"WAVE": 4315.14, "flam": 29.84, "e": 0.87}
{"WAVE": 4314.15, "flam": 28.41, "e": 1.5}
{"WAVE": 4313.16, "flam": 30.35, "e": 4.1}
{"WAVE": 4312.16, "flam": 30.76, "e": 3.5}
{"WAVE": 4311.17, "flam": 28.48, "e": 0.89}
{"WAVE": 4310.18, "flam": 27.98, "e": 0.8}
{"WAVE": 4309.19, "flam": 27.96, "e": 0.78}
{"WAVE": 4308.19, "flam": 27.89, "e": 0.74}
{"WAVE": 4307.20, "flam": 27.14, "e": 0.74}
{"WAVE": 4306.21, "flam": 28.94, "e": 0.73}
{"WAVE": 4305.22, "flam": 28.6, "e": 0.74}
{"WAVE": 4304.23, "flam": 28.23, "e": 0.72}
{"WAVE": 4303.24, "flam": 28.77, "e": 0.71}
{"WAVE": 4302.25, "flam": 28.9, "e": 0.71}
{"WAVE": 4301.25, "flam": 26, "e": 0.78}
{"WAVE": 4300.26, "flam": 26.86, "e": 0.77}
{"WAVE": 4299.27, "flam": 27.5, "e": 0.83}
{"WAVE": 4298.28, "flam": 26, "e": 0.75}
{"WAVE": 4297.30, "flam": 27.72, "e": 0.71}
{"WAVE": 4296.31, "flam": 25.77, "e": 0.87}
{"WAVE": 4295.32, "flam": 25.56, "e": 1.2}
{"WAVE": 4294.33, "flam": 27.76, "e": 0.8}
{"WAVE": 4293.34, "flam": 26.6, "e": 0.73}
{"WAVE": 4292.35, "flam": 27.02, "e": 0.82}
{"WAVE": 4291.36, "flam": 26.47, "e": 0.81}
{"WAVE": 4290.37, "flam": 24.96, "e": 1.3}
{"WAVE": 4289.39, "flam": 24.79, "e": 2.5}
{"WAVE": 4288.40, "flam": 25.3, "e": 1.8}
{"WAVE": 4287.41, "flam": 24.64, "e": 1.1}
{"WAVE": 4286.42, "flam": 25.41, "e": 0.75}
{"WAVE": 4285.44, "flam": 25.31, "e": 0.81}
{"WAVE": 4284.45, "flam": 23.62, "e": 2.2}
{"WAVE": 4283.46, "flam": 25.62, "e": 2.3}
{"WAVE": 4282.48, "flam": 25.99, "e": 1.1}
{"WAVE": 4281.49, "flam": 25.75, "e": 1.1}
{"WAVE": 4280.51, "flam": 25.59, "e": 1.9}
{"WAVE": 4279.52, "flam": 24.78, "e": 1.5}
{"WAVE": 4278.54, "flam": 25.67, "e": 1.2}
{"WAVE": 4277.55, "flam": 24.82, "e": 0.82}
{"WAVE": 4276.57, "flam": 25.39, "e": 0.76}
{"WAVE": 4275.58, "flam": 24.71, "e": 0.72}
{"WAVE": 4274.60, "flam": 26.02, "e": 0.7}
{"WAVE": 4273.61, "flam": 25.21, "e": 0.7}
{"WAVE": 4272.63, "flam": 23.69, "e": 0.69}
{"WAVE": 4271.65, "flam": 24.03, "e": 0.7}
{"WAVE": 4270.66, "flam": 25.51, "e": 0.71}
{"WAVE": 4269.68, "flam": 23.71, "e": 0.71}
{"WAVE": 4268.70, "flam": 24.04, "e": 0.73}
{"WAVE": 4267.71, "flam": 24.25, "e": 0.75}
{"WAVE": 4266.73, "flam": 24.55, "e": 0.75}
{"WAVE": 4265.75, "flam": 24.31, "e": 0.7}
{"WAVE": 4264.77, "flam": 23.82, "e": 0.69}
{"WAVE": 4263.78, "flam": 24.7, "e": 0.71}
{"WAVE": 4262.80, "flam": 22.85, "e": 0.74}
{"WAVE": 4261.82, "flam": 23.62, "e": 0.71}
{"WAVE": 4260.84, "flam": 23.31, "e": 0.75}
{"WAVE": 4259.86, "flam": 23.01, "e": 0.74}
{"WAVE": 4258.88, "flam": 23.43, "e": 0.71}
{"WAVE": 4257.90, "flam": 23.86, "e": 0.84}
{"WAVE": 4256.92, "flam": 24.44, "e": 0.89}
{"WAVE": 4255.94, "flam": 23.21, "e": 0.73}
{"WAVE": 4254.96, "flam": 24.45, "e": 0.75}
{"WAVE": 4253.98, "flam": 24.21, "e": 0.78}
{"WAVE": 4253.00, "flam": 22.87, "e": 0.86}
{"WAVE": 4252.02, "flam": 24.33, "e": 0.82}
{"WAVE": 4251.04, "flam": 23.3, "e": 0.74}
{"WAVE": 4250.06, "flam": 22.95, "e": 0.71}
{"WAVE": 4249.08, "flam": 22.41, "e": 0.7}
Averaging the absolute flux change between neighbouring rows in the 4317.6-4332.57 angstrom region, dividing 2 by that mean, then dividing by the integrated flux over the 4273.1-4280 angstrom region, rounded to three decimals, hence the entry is 0.014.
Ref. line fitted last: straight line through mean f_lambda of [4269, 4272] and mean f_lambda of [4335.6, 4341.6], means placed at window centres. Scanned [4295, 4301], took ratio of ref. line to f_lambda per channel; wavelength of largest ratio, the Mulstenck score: 4295.32 angstrom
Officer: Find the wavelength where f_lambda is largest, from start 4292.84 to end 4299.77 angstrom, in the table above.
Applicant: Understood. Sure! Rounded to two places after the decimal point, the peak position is 4294.33 angstrom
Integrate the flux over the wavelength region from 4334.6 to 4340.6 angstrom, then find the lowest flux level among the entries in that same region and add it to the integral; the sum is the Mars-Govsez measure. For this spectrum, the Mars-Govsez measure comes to 232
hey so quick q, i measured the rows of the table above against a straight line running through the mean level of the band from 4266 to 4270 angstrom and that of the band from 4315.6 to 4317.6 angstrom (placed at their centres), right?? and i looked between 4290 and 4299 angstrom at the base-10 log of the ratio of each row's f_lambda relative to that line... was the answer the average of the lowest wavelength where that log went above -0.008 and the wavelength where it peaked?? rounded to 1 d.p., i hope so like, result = 4293.3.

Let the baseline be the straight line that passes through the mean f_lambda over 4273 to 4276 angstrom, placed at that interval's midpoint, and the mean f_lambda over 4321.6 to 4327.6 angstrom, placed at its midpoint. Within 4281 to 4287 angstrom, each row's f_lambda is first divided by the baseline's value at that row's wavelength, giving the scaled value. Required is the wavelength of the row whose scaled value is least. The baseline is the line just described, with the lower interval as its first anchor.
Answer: 4284.45 angstrom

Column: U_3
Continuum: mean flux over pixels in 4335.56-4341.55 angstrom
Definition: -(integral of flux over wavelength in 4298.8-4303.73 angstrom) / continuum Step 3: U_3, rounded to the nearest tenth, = -4.0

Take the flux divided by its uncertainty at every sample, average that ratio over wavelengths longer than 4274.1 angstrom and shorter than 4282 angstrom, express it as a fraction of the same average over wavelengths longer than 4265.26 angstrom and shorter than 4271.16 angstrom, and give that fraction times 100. 78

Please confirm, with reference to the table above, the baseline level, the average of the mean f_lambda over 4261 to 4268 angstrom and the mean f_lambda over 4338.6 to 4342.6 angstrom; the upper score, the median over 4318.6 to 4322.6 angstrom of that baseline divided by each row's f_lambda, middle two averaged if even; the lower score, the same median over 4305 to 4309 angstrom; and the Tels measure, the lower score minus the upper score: 0.082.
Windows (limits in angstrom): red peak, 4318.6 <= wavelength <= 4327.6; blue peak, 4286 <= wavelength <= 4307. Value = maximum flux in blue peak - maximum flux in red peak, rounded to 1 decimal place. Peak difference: -3.7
